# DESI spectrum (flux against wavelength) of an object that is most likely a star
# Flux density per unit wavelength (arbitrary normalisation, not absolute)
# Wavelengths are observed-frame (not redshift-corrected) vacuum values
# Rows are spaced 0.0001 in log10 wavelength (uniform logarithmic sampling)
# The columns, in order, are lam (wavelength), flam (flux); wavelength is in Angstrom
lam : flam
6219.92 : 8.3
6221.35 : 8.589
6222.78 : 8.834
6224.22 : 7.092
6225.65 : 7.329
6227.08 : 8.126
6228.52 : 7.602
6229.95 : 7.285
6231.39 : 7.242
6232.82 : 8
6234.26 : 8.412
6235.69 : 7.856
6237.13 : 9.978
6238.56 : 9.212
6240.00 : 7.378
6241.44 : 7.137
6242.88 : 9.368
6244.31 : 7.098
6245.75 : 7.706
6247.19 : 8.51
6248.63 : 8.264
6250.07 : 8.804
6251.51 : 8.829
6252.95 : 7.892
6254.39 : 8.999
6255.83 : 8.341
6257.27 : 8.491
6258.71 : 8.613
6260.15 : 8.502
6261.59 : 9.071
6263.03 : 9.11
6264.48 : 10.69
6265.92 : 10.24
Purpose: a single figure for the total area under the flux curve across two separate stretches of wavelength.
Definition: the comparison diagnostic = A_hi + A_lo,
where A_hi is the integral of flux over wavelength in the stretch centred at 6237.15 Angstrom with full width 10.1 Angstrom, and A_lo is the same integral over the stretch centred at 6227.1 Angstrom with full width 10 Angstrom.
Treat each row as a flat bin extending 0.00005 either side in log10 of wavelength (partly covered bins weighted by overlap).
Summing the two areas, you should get 160.0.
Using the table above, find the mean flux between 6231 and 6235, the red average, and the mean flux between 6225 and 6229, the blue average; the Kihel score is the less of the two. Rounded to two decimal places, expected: 7.69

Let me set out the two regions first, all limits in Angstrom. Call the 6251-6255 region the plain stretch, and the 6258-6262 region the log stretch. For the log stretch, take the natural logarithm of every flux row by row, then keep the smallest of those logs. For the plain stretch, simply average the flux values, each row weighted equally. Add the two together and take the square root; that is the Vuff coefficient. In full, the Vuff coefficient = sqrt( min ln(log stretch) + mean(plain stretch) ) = 3.27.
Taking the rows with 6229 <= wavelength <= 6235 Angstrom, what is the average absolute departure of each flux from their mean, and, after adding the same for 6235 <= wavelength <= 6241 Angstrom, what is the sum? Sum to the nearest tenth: 1.5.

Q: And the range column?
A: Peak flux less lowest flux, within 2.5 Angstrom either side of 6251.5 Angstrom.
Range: 0.9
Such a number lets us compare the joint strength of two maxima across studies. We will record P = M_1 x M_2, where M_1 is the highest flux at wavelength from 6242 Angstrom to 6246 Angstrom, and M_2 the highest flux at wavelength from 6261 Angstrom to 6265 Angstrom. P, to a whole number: 100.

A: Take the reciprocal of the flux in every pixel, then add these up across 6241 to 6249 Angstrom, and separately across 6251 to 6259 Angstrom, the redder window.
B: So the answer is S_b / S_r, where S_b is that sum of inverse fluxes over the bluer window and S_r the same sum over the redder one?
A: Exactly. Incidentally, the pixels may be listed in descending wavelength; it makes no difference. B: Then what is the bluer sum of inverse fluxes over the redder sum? 1.07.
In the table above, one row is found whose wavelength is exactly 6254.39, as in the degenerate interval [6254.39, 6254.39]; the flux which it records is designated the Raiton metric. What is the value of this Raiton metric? 8.999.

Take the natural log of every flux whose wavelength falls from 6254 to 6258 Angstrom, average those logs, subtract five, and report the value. -2.85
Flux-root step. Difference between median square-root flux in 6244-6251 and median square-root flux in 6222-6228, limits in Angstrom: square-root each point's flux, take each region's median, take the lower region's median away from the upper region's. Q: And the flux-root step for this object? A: 0.10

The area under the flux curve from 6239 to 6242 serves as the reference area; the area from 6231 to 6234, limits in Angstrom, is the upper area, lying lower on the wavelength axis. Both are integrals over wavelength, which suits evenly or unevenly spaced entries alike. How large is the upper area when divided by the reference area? 1.0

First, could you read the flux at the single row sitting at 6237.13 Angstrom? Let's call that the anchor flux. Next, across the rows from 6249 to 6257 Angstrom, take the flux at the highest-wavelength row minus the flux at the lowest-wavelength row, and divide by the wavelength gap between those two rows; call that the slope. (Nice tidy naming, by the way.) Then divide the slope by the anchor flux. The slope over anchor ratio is -0.01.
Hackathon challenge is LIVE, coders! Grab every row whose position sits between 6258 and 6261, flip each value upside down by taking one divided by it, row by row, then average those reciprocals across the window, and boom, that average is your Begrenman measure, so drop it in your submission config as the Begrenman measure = 0.117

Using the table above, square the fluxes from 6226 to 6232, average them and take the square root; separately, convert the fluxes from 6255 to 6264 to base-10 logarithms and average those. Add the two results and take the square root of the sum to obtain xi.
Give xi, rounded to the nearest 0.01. 2.92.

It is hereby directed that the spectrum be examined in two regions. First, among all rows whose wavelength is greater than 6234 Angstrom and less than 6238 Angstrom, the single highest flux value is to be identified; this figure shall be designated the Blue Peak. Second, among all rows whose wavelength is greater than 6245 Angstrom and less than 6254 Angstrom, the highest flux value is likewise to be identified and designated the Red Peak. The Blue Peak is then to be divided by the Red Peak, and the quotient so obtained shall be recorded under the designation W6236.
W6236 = 1.13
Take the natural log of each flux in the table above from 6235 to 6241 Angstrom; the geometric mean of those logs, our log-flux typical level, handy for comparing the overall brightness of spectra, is 2.14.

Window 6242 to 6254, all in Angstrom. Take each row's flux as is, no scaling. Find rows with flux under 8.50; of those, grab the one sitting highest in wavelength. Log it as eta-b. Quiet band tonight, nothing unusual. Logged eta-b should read 6252.95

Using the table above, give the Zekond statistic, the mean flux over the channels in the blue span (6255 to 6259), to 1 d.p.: 8.5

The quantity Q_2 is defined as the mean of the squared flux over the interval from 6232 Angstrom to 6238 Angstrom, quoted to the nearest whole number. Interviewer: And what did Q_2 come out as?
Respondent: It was 74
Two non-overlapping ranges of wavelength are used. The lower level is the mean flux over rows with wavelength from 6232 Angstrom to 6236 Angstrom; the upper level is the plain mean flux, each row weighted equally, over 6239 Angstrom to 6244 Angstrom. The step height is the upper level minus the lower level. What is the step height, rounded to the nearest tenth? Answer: -0.1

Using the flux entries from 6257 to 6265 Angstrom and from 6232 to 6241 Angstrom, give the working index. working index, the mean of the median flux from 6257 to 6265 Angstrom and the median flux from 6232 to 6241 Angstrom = 8.52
